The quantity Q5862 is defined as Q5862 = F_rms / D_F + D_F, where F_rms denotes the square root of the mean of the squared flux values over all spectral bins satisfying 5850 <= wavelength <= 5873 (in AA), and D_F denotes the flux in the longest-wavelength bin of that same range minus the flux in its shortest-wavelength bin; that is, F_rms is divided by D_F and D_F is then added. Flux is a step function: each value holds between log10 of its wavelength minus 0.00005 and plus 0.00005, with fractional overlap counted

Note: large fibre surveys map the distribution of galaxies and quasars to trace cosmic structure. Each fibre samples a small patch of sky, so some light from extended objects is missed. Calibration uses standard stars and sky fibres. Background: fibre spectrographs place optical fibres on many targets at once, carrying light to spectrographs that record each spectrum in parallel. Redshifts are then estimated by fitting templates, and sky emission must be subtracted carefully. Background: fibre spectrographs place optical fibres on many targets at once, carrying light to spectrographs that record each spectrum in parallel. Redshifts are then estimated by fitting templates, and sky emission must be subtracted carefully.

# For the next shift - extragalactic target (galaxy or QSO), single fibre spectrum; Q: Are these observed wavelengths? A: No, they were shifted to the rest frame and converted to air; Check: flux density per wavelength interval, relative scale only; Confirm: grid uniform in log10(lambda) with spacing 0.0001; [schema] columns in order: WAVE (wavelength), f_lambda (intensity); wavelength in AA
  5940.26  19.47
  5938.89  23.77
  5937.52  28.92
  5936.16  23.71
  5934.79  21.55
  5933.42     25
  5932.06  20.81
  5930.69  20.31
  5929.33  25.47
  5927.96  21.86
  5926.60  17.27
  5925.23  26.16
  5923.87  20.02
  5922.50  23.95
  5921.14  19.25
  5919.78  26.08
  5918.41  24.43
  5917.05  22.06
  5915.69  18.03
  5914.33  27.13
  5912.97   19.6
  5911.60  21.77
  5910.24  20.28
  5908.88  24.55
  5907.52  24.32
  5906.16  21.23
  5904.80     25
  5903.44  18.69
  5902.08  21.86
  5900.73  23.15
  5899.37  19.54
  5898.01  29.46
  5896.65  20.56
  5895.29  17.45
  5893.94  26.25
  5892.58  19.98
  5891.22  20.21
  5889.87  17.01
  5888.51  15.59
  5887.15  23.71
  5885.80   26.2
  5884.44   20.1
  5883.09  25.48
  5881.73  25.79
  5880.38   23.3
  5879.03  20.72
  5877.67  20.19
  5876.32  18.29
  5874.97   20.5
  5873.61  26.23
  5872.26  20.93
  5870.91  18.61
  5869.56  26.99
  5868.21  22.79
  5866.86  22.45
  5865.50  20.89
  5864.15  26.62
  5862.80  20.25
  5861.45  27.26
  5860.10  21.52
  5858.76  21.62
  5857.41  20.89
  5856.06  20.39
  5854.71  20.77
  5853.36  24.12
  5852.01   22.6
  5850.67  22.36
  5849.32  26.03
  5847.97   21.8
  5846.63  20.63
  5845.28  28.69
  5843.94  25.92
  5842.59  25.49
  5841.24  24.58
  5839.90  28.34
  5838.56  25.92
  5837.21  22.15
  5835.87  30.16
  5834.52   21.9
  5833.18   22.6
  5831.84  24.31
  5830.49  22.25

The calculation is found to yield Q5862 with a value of -17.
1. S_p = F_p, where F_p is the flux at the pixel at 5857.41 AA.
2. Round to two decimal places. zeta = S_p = 20.89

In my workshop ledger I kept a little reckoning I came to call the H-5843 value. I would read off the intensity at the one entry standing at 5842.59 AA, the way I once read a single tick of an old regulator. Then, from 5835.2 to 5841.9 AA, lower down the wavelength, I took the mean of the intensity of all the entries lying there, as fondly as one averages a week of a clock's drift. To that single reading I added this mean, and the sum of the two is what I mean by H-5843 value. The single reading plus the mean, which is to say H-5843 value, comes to 52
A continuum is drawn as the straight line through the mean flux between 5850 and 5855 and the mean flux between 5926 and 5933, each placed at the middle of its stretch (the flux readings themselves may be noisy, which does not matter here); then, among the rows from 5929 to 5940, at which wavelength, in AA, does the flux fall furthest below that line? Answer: 5930.69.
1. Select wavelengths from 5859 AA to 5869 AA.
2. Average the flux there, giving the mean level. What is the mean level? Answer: 23.1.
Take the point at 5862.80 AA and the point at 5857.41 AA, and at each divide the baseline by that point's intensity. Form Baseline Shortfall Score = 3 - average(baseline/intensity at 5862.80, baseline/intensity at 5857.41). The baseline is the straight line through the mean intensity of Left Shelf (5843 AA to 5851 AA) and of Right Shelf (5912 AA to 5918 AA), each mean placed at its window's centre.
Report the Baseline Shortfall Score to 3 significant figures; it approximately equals 1.84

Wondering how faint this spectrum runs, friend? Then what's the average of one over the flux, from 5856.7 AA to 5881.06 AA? 0.0456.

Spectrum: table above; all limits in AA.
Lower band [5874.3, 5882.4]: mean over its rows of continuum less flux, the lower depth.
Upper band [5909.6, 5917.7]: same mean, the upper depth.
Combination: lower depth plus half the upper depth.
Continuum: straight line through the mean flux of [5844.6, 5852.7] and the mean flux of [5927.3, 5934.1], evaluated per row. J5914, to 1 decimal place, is 2.6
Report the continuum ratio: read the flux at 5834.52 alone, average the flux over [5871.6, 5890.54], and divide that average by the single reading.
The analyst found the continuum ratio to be 0.99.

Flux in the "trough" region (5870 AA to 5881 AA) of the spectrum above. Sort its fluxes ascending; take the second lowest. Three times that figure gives 55.8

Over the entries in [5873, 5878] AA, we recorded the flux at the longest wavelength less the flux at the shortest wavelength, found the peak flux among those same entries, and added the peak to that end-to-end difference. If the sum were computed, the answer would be 20.2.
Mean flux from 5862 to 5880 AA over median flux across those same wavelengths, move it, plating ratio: 1.05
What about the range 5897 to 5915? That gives 1.04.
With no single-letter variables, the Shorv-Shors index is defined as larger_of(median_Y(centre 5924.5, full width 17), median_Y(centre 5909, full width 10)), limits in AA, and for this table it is 22.0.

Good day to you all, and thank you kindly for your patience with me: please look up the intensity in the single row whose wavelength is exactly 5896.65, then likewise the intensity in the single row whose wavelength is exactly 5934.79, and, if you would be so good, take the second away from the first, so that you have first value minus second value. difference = -1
